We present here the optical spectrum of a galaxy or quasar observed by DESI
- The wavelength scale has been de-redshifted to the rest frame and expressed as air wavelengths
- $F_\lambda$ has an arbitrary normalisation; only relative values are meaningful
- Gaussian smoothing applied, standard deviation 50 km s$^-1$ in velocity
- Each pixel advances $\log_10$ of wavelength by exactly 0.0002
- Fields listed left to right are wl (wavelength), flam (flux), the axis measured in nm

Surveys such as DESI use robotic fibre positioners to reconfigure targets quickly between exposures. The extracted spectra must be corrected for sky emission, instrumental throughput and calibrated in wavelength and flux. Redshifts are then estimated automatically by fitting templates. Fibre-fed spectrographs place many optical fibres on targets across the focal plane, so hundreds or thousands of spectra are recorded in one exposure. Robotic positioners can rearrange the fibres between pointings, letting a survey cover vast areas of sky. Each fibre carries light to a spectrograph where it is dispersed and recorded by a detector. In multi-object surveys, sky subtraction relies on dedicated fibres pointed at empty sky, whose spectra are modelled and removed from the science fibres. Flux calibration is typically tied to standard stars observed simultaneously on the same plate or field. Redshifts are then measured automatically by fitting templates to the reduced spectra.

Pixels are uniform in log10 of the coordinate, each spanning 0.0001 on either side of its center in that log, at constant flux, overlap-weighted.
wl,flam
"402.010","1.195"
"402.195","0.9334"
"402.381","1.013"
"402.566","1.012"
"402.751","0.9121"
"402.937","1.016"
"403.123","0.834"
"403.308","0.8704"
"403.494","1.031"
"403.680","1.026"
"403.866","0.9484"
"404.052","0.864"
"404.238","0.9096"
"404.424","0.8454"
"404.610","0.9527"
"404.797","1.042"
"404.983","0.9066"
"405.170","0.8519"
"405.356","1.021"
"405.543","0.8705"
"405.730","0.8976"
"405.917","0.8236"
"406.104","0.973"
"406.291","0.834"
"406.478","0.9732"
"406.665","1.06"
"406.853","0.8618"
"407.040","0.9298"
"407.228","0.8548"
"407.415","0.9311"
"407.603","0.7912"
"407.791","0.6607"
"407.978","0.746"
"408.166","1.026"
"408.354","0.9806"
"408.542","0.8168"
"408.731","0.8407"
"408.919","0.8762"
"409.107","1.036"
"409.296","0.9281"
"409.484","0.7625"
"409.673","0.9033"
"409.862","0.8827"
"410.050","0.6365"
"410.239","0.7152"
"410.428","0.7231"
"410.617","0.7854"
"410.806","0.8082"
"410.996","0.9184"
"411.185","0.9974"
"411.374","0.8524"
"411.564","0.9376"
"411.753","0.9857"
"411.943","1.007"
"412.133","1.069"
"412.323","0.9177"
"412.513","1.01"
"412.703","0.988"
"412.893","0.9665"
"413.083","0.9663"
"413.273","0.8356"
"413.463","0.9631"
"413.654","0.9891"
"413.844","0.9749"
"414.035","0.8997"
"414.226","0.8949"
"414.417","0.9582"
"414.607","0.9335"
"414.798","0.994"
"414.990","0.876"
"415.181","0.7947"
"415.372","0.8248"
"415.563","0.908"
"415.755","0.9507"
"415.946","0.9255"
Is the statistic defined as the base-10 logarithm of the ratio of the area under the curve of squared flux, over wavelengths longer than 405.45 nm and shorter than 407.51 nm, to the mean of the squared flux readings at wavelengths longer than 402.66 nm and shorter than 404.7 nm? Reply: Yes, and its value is 0.297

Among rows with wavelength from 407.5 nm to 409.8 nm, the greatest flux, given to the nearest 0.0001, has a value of 1.0360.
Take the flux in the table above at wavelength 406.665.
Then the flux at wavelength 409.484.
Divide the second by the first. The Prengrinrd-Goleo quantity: 0.72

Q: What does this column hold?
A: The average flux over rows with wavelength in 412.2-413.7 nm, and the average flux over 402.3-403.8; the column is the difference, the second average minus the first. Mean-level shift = 0.01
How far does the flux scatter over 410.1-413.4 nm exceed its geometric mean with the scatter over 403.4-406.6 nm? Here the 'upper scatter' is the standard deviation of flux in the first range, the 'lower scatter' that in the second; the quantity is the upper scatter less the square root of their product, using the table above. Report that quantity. 0.017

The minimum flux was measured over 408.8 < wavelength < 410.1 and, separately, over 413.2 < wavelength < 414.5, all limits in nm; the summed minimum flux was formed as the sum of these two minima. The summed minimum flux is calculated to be 1.47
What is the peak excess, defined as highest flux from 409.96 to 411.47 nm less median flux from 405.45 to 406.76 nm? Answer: 0.100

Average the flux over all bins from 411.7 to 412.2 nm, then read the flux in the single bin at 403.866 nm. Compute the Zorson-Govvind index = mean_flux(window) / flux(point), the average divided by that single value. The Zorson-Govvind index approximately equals 1.08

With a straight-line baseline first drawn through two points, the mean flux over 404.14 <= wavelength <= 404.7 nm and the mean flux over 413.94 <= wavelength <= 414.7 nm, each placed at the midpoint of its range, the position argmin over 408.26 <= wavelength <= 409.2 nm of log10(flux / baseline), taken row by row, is 408.542 nm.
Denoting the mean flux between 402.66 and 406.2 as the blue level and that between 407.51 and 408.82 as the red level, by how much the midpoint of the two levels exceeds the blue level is -0.04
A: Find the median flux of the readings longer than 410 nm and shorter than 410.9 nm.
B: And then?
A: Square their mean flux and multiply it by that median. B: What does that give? 0.39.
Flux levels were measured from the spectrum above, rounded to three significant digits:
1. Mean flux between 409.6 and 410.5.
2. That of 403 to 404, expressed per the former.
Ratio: 1.22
